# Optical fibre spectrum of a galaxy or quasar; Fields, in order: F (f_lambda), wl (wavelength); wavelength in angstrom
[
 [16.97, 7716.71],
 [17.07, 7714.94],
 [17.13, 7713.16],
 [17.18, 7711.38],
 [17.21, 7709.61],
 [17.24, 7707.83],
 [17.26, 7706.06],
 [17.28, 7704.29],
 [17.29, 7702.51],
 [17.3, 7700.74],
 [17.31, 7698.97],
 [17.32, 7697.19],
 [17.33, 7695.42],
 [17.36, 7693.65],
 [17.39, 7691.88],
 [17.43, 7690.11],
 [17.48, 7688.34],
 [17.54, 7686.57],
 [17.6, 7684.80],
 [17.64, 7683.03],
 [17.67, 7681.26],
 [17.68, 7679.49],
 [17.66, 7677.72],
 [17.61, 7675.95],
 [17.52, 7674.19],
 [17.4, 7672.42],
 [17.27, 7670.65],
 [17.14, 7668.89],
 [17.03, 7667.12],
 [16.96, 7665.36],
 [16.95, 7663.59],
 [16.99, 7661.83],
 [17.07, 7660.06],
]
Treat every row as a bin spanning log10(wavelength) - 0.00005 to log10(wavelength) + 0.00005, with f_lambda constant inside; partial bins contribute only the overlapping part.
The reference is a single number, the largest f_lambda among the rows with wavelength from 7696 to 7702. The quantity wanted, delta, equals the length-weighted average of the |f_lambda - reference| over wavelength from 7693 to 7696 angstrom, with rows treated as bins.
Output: 0.03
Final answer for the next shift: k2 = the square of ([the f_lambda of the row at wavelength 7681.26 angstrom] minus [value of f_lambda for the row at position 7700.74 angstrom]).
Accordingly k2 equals 0.137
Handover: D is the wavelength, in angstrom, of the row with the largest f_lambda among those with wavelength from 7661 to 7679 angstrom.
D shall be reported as 7677.72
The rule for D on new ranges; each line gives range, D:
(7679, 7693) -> 7679.49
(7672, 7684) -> 7679.49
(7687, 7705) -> 7688.34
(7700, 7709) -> 7700.74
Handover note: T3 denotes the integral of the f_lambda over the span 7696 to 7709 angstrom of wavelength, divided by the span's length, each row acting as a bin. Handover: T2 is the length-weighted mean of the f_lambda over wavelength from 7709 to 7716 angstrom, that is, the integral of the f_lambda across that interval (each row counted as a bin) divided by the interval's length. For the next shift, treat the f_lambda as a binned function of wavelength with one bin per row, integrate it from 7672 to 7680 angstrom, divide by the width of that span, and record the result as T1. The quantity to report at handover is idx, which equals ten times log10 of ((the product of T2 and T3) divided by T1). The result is 12.3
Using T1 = 17.6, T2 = 17.2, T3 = 17.3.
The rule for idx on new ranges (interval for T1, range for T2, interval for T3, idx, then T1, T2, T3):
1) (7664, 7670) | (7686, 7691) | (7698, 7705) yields 12.5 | 17.0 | 17.5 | 17.3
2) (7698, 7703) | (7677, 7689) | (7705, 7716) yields 12.4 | 17.3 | 17.6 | 17.2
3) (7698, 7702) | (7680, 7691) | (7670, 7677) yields 12.5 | 17.3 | 17.6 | 17.5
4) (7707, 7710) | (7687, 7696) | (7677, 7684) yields 12.5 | 17.2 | 17.4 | 17.6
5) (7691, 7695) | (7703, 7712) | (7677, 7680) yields 12.4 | 17.4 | 17.2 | 17.7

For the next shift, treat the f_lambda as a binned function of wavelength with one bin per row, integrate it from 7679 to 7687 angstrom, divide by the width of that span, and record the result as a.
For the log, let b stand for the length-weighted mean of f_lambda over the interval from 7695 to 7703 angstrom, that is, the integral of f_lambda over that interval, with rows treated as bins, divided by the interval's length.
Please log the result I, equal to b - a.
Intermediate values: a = 17.6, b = 17.3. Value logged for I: -0.3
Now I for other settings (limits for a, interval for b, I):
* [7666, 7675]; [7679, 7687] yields 0.4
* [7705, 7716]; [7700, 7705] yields 0.1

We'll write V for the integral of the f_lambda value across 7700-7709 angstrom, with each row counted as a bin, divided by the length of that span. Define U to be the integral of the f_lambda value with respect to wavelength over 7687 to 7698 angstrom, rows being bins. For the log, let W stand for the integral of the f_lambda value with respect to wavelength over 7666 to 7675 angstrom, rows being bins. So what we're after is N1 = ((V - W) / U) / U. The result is -0.0038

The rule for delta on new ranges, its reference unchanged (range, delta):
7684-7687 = 0.25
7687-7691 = 0.14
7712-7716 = 0.22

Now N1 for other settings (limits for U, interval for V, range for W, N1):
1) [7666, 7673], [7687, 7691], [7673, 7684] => -0.0122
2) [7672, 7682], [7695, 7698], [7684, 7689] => -0.0023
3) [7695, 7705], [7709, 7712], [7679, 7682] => -0.0012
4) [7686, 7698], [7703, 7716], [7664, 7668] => -0.0012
